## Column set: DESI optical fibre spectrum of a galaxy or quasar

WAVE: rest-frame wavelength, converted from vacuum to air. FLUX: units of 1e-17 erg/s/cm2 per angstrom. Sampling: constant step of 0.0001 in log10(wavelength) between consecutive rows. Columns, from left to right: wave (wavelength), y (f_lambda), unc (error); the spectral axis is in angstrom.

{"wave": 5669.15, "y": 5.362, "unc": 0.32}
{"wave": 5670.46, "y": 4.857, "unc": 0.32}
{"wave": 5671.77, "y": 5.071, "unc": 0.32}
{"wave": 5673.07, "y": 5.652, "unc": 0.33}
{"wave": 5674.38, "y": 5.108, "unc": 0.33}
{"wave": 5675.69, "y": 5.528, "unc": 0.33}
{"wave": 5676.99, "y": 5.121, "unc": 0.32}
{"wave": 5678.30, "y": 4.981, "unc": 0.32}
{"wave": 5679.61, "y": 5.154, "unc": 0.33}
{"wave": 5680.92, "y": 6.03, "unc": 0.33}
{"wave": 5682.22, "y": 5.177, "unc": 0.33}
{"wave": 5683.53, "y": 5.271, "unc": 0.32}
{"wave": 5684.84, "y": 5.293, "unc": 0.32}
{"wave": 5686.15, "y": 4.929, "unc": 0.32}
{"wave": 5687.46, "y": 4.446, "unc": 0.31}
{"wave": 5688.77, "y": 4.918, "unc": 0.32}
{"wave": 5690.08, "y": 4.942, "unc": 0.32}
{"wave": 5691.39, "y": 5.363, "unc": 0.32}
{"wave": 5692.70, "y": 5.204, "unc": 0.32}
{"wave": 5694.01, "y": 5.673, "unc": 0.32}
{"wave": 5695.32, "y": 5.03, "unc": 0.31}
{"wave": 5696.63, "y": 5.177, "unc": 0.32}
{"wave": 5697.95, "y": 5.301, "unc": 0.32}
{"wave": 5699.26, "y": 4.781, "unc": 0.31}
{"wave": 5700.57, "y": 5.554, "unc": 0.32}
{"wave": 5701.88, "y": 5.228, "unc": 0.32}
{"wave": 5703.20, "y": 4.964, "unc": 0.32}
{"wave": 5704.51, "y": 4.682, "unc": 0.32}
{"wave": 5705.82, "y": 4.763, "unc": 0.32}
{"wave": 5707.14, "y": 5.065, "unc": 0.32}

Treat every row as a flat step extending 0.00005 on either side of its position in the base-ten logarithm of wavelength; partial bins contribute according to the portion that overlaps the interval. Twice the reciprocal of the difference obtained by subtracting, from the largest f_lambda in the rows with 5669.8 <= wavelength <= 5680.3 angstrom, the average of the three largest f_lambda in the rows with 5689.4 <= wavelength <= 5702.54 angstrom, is 16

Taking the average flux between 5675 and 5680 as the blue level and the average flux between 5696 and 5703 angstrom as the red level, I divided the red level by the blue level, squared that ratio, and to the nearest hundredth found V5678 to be 1.00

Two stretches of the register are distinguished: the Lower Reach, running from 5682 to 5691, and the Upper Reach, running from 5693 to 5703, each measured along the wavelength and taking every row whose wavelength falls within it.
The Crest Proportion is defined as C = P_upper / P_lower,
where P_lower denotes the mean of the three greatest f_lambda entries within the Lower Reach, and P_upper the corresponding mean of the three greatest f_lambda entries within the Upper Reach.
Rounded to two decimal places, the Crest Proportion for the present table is 1.05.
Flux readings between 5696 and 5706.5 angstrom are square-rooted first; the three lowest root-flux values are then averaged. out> 2.18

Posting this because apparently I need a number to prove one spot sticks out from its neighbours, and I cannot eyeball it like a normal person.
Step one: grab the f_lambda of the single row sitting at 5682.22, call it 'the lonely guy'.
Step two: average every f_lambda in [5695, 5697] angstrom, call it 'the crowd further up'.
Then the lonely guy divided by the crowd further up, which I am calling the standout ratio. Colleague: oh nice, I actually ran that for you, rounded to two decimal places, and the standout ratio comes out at 1.01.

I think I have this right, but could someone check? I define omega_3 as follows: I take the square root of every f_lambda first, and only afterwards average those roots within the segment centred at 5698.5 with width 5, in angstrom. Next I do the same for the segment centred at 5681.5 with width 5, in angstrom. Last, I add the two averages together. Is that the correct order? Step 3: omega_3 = 4.60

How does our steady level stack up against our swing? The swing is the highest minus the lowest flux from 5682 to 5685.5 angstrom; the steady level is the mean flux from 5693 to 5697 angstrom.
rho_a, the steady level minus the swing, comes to 5.18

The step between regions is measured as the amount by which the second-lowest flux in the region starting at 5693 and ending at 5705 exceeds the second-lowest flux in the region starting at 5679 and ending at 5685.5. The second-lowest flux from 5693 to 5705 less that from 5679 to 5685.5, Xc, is -0.40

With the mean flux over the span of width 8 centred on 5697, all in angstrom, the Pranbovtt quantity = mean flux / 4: 1.31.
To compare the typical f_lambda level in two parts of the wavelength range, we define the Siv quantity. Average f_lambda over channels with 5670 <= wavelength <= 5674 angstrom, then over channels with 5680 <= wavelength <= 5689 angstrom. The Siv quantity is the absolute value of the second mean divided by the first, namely 0.99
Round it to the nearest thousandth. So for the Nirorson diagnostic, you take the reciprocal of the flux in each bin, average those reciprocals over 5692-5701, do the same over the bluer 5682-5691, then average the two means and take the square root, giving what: 0.443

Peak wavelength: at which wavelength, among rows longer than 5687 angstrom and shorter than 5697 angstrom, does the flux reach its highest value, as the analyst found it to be 5694.01 angstrom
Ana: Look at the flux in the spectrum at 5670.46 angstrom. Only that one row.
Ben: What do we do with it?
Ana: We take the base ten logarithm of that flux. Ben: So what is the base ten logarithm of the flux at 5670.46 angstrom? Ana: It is 0.686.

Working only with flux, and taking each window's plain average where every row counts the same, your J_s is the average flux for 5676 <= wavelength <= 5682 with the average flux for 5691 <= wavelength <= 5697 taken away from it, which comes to 0.03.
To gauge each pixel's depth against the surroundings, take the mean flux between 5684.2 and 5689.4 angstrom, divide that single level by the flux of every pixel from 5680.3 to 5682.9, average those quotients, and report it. 0.88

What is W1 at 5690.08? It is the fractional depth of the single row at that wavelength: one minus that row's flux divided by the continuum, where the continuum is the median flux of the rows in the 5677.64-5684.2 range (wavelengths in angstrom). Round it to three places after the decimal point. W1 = 0.045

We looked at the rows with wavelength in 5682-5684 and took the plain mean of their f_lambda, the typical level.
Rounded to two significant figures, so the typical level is 5.2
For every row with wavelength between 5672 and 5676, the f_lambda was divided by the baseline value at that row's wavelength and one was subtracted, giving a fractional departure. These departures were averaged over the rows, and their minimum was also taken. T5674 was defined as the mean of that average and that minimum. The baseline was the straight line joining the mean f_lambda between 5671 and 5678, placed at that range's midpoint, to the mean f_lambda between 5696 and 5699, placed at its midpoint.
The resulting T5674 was -0.01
